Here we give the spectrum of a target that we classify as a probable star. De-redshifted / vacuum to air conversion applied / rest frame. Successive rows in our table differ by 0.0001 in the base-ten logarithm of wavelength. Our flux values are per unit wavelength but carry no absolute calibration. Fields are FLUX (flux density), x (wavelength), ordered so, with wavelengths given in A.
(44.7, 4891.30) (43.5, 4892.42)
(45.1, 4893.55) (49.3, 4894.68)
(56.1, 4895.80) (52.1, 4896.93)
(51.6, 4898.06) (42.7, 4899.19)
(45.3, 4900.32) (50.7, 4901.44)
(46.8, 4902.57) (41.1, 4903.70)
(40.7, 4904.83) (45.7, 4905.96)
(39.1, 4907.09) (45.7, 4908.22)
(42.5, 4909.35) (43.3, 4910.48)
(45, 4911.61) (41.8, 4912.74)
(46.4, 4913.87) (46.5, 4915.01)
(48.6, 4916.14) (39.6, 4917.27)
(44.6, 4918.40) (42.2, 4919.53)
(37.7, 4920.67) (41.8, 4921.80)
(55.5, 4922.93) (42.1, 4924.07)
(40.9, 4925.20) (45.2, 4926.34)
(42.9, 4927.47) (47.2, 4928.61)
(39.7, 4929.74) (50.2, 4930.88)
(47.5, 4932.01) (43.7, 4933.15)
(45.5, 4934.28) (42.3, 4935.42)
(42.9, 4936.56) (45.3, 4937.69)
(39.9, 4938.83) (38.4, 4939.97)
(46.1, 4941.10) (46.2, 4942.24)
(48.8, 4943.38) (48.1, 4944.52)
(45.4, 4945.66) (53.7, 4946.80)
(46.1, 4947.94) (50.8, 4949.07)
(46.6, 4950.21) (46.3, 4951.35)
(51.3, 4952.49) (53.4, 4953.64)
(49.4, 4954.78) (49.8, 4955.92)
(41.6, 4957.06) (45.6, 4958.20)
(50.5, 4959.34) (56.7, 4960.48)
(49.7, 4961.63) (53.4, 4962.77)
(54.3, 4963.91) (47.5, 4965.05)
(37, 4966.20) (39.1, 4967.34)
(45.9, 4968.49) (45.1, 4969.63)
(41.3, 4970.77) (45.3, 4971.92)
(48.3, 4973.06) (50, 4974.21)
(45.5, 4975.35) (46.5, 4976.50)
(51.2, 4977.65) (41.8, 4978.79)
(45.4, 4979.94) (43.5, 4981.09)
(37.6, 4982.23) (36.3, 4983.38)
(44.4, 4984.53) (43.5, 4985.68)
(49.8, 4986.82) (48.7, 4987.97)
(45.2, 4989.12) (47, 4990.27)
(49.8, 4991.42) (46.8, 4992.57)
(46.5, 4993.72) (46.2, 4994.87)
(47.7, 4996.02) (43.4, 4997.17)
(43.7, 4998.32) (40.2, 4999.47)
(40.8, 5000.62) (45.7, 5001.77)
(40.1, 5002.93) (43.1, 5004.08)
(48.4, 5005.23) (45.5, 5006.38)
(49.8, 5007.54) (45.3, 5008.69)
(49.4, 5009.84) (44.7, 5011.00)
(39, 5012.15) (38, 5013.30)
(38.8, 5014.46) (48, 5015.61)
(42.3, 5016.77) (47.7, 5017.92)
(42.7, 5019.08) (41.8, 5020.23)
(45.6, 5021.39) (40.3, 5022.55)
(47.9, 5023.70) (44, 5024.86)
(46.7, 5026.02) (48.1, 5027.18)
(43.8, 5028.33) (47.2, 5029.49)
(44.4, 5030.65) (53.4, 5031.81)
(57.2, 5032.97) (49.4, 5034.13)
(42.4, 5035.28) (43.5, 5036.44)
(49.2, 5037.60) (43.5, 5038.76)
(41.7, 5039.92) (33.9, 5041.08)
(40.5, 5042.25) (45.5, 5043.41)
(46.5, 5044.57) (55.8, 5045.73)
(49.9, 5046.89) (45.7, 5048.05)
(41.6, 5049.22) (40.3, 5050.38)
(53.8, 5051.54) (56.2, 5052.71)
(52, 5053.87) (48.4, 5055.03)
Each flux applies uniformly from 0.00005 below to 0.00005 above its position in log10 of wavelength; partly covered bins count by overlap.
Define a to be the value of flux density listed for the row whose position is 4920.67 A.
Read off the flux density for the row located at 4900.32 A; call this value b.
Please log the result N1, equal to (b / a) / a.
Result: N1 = 0.032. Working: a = 37.7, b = 45.3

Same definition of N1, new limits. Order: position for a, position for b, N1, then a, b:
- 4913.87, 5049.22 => 0.019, 46.4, 41.6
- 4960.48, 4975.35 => 0.014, 56.7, 45.5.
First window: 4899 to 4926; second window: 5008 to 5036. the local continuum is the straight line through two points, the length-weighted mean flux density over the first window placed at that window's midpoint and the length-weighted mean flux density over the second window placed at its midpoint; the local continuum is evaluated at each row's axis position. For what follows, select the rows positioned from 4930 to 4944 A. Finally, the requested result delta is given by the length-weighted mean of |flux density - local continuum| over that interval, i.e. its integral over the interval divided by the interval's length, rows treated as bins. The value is 2.8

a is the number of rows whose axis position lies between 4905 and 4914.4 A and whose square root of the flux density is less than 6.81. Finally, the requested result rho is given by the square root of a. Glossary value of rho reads 2.65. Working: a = 7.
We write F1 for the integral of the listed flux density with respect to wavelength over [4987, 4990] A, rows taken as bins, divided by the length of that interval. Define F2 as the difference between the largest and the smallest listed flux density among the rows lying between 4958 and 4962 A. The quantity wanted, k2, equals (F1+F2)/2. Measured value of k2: 29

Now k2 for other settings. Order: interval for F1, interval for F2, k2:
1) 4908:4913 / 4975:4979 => 27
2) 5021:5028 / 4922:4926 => 30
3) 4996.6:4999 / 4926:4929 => 24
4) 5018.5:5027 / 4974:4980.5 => 27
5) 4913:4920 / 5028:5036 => 30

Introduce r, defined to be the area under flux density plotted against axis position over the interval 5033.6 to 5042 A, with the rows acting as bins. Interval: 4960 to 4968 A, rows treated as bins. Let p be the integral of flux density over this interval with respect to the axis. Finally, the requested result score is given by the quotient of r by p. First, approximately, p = 385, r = 363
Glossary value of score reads 0.94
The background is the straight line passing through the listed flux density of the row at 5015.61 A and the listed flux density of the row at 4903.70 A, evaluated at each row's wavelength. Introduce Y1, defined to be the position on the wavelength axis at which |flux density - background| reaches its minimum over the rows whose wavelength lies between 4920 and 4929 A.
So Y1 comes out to 4924.07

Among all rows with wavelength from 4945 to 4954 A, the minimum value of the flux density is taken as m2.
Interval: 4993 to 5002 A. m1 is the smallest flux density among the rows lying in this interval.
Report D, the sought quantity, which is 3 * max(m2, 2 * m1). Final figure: 241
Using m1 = 40.2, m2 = 45.4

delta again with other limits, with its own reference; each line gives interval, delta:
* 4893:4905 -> 4.9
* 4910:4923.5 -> 3.4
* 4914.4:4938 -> 3.1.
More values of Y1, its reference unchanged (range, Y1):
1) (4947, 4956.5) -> 4951.35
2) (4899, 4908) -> 4903.70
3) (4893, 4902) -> 4899.19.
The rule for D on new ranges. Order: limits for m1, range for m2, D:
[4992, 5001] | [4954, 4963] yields 241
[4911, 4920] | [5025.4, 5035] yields 238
